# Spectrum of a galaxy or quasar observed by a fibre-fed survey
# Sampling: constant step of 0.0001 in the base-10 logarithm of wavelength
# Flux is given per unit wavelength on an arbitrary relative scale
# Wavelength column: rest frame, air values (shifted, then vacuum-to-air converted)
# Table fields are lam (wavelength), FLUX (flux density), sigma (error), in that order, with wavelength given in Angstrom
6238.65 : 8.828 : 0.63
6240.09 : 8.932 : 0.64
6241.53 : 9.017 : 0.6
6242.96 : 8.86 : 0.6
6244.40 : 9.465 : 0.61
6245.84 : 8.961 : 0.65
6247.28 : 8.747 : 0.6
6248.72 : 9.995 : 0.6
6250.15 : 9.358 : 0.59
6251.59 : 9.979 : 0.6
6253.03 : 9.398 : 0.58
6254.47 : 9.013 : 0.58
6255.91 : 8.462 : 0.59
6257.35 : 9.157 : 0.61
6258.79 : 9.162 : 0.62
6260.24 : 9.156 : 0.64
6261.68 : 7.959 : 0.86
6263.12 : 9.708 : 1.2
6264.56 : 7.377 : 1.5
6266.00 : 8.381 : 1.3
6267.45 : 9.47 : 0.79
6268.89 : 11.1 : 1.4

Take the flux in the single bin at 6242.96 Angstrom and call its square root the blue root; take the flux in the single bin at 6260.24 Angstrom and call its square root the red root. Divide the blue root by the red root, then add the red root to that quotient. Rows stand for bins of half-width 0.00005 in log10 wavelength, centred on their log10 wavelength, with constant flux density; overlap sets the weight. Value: 4.01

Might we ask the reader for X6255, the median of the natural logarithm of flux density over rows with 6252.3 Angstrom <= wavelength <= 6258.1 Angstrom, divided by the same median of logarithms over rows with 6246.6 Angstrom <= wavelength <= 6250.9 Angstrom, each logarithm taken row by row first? 0.99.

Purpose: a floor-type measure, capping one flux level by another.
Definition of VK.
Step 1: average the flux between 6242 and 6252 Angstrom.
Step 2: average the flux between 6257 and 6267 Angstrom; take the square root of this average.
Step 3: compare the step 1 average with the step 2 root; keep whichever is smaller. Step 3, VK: 2.95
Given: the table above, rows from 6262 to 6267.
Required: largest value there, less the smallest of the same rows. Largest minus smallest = 2.3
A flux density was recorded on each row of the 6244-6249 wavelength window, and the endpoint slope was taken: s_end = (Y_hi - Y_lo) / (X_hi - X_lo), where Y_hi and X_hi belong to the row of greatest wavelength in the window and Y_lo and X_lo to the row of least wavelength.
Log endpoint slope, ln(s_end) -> -2.1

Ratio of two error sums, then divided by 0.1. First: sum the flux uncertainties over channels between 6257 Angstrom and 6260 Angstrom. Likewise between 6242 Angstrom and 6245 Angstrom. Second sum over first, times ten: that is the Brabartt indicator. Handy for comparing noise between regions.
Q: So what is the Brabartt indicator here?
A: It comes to 9.8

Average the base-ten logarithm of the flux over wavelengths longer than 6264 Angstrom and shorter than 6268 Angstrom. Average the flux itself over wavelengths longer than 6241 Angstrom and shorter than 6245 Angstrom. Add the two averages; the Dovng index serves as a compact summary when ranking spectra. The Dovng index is 10.0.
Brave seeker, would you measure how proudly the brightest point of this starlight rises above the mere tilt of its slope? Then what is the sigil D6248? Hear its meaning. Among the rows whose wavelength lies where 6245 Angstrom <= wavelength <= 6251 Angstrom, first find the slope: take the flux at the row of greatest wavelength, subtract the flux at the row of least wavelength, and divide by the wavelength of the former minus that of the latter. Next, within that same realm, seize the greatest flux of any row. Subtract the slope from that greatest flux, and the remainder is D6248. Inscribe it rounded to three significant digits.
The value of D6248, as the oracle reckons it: 9.90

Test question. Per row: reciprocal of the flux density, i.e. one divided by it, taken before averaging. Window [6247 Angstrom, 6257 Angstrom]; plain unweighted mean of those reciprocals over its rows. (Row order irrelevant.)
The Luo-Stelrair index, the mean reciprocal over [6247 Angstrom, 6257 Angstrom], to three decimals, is 0.108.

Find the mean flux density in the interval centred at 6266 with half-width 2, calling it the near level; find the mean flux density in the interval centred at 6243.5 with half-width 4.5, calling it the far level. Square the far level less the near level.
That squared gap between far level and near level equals 0.35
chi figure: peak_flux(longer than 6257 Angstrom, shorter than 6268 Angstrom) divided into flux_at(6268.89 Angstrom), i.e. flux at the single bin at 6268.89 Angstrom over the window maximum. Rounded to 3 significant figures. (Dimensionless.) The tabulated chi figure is 1.14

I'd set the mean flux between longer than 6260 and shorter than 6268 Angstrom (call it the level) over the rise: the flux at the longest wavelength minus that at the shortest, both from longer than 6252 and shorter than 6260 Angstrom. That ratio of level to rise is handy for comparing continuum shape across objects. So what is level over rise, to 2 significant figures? -37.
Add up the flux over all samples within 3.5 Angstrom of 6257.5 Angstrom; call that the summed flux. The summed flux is 45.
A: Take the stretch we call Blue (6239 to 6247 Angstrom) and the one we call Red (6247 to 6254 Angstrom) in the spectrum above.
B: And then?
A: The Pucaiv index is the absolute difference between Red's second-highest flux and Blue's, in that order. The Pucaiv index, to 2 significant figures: 0.96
